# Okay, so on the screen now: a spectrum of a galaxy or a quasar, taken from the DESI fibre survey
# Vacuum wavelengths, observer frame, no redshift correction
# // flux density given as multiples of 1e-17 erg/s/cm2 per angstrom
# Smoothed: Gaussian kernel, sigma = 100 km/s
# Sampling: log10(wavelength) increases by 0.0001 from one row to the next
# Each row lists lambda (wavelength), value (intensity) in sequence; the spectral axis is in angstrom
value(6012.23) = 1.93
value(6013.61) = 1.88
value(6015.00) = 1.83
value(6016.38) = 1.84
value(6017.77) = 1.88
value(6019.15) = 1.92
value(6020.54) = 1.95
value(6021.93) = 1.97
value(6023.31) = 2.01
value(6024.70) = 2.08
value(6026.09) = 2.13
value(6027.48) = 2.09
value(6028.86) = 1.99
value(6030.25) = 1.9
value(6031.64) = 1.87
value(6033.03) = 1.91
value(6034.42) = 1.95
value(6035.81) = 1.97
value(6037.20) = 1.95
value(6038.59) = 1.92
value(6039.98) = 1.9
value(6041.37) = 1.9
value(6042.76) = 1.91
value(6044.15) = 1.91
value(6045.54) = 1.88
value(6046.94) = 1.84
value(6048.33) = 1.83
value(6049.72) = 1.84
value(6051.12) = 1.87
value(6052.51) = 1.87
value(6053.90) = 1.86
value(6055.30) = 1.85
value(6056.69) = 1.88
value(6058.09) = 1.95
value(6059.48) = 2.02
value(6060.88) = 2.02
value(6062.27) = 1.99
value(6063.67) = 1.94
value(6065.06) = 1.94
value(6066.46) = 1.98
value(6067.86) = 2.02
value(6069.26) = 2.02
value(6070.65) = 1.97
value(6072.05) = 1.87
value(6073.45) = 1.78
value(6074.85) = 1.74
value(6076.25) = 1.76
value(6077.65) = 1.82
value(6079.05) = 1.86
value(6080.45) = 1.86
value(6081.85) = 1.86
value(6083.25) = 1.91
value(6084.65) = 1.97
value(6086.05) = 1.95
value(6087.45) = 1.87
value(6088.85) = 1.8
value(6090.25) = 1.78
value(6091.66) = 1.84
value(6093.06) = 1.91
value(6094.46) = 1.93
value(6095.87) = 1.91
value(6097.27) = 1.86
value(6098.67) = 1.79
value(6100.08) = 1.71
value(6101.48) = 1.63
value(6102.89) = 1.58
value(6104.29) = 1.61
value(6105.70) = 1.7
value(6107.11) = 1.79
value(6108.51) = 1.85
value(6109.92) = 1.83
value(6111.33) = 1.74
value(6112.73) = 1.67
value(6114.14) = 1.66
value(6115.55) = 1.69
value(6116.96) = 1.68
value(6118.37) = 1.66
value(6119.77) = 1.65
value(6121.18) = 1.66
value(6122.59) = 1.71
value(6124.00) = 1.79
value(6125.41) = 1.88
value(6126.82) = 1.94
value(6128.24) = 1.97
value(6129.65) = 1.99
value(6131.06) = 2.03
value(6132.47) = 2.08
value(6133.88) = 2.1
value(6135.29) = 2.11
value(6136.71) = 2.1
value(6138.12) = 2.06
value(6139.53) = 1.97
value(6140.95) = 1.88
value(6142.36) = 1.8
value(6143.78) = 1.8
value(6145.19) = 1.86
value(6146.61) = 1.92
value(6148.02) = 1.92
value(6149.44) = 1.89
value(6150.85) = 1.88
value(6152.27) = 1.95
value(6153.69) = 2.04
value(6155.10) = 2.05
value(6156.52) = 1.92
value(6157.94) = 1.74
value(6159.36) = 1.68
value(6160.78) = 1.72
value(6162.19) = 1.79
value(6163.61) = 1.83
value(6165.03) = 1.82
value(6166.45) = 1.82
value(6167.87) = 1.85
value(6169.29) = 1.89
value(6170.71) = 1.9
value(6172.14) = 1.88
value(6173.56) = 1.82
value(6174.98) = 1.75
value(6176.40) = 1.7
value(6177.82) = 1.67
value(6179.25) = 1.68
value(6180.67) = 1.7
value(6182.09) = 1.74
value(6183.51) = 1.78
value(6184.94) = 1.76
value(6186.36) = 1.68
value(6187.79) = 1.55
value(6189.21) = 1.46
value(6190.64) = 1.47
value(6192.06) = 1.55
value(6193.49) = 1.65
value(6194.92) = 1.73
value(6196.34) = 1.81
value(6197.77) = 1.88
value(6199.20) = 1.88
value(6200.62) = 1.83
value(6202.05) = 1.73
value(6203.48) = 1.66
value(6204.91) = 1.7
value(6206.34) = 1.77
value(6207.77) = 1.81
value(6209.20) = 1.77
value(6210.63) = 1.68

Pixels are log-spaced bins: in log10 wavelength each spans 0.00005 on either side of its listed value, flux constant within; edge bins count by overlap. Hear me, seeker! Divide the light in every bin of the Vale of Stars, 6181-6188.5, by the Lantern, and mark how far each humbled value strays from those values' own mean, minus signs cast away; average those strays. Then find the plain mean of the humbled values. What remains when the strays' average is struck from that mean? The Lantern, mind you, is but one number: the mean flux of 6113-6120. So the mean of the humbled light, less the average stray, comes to 0.98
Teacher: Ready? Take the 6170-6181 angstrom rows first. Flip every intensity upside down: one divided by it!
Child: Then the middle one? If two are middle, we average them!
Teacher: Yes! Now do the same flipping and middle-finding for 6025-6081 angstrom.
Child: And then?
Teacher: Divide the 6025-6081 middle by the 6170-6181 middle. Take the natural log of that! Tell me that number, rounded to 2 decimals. -0.10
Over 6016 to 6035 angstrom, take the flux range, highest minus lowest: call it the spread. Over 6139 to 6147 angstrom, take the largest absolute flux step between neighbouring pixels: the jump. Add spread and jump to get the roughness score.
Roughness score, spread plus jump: 0.38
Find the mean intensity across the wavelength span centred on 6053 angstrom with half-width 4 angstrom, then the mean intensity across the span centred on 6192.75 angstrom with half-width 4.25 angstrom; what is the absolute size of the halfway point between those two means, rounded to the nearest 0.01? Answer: 1.74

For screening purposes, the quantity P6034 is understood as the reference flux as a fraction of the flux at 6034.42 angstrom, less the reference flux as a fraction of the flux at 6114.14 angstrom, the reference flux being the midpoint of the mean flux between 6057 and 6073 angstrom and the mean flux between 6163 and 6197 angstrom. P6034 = -0.17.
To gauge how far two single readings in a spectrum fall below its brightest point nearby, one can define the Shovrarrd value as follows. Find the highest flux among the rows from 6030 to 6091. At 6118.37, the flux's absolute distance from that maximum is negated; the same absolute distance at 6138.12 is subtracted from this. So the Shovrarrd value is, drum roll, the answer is -0.40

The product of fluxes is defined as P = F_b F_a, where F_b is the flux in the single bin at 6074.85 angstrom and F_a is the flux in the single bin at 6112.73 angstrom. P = 2.91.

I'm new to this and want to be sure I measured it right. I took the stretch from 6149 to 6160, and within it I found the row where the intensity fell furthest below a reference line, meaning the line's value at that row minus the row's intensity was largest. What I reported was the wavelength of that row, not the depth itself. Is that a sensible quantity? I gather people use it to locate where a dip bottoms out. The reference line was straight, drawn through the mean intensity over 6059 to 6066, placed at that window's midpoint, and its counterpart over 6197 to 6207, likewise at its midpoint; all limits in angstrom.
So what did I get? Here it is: 6159.36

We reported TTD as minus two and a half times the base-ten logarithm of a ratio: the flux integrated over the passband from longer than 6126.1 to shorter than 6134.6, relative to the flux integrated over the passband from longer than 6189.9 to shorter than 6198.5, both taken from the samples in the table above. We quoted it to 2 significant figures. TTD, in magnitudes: -0.19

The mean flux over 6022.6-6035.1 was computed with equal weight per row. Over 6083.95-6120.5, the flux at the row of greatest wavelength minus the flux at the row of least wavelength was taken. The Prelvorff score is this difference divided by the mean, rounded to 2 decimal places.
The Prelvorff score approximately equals -0.16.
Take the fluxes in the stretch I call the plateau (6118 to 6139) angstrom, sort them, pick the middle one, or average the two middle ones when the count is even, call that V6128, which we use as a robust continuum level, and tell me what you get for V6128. 1.97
